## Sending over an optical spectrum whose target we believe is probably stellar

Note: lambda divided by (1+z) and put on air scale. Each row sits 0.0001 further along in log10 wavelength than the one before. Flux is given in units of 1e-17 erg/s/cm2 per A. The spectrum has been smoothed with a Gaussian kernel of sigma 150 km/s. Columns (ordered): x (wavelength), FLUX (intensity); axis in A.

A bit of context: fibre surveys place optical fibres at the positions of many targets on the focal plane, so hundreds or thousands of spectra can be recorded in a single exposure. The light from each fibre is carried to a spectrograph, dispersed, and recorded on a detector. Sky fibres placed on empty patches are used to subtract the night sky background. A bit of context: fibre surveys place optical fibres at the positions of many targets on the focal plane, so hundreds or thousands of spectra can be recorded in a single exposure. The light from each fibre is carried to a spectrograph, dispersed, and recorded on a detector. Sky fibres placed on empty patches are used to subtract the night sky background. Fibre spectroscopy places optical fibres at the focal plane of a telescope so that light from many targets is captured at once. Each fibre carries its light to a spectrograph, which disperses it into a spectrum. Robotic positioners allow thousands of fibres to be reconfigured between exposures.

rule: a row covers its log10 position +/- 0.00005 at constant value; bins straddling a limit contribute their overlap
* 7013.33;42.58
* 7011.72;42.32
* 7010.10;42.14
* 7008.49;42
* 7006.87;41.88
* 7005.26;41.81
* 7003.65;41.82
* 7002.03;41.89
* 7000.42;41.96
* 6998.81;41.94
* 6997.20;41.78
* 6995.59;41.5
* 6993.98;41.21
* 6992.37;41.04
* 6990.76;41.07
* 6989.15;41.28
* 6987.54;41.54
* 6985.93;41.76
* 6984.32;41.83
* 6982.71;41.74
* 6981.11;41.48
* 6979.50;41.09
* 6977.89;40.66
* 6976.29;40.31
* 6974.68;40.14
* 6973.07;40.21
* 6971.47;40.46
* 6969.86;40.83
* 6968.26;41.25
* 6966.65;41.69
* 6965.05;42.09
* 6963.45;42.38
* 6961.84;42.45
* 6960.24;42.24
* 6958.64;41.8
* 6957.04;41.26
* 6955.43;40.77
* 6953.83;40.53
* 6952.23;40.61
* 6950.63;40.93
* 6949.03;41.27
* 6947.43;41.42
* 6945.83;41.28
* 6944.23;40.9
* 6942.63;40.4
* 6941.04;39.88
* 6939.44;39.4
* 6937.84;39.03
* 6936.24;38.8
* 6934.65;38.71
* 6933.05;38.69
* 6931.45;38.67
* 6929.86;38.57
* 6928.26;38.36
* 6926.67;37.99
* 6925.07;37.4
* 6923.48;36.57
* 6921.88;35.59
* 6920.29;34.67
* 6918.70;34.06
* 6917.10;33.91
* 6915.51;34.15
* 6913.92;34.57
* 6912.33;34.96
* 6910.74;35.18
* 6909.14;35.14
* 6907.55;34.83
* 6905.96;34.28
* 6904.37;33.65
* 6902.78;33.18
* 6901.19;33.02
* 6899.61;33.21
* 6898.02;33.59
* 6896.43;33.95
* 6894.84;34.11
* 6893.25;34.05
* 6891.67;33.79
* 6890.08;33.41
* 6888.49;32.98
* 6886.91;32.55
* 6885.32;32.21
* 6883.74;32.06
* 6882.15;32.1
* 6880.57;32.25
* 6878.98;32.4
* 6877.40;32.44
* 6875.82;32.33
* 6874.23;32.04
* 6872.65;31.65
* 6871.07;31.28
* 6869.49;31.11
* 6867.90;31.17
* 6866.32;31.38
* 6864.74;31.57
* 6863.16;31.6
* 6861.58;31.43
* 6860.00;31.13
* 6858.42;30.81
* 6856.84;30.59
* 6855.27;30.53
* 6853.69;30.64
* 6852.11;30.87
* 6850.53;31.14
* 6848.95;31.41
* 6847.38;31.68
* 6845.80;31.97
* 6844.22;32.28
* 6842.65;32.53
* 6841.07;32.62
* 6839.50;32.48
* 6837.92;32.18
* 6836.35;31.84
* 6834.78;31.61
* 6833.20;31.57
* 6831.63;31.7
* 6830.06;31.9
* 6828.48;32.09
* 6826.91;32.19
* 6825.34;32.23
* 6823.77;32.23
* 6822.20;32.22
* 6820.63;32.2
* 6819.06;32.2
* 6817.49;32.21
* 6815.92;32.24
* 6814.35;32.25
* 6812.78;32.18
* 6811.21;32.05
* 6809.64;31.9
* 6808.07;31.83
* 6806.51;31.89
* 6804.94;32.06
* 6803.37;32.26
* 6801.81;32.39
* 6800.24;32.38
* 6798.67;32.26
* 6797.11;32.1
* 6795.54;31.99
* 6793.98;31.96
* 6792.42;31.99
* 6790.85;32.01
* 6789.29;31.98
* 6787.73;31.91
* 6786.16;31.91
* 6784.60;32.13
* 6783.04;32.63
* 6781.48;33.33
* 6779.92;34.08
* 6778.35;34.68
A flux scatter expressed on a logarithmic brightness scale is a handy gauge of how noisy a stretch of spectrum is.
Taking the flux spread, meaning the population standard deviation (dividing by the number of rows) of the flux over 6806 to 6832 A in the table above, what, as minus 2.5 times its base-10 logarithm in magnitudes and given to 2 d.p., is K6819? 1.92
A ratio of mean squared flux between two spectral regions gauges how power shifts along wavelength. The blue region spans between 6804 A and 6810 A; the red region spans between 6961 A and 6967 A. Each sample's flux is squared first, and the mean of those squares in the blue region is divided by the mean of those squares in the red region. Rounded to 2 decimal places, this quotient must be 0.57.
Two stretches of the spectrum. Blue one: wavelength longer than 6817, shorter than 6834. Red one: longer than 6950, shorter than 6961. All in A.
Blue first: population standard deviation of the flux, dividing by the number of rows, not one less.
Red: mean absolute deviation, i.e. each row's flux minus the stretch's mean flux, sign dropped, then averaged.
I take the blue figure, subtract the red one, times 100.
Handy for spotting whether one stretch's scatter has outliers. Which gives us -29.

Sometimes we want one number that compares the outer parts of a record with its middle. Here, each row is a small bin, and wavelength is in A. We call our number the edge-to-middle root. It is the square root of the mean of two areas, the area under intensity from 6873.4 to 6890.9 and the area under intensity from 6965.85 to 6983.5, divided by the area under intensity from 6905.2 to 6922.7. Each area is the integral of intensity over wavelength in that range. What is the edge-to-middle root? 1.03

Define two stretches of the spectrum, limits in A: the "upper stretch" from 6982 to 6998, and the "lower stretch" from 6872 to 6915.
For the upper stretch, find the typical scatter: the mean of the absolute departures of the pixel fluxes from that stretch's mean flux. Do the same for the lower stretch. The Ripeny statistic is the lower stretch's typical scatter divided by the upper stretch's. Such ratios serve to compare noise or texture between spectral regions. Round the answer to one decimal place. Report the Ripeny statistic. 3.5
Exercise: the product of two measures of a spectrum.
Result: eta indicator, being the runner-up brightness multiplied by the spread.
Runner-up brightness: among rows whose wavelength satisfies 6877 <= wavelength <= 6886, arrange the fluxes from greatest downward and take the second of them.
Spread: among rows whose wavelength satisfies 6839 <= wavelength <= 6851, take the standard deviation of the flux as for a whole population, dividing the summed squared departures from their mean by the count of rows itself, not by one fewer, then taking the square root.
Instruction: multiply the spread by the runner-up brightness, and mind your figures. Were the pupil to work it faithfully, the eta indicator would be 17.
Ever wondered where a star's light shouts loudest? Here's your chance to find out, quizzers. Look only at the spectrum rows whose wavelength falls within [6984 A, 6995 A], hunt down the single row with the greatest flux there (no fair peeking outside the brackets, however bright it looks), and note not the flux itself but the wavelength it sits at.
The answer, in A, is 6984.32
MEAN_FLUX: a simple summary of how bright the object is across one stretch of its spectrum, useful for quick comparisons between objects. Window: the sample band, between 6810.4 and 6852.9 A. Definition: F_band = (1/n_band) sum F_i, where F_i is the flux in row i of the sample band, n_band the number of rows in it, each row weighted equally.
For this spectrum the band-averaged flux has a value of 32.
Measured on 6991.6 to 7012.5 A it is 42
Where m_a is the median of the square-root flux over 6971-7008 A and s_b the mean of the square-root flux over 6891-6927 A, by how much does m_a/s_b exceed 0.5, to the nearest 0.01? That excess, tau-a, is 0.60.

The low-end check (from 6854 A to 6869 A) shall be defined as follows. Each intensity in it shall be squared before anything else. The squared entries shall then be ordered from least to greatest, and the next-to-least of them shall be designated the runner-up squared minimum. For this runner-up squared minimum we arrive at 936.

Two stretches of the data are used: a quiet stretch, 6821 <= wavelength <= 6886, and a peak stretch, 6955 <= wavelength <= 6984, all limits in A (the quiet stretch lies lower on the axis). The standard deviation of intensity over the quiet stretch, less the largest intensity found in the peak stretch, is -41.9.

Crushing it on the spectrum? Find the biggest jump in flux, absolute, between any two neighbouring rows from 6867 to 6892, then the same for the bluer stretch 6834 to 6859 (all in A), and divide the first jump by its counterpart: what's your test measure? 1.3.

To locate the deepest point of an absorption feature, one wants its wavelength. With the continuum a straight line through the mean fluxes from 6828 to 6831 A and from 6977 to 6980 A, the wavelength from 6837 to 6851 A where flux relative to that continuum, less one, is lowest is 6850.53 A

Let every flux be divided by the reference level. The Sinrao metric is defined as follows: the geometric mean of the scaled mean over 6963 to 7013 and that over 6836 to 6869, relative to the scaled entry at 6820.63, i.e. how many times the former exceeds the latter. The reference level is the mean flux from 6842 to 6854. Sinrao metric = 1.12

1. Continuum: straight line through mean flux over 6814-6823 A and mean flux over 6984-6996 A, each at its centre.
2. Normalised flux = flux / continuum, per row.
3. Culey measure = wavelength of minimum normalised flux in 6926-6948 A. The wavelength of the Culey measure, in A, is 6926.67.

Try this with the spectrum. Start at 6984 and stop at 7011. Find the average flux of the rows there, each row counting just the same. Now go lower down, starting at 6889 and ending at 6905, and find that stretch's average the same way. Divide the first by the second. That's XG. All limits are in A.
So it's 1.24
